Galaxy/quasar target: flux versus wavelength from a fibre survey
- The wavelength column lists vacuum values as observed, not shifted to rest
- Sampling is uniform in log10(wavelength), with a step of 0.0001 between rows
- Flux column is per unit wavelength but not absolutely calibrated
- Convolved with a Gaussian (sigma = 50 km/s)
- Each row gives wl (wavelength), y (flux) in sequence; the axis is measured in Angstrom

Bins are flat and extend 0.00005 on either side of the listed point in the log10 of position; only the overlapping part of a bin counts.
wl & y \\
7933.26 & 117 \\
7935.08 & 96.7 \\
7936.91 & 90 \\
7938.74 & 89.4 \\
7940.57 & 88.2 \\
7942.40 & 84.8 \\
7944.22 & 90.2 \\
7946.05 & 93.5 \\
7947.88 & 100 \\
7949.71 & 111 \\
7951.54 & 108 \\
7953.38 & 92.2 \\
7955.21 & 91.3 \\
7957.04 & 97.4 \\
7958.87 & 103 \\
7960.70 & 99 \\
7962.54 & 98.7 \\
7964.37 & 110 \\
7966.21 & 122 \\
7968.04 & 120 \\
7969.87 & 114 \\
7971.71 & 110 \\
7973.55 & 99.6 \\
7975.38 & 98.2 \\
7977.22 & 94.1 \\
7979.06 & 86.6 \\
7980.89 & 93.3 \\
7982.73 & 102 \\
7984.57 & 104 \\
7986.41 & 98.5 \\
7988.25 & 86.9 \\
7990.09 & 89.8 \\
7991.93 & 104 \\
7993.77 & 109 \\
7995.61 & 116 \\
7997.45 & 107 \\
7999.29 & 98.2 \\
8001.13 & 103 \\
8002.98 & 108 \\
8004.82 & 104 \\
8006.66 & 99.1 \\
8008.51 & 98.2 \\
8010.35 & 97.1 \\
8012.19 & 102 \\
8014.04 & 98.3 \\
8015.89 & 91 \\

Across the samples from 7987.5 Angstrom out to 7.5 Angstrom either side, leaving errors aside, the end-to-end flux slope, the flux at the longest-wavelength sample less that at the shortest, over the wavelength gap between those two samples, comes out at 1.2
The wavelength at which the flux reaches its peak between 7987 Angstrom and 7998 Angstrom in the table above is 7995.61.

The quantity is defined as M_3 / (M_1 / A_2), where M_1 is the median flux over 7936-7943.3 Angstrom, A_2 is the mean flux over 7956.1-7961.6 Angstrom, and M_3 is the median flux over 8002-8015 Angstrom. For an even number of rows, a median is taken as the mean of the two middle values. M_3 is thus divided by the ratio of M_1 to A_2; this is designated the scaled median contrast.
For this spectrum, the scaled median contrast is 111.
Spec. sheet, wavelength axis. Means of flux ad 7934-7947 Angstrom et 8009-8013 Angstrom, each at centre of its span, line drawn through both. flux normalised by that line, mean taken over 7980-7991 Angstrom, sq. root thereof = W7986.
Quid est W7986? 1.00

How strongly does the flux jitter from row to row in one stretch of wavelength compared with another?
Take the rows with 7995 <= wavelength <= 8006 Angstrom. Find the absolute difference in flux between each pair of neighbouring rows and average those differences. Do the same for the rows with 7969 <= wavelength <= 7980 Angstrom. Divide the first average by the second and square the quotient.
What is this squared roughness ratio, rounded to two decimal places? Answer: 1.33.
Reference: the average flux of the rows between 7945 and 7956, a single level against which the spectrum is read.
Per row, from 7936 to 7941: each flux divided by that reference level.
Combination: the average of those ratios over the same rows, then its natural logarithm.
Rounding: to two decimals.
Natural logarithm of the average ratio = -0.11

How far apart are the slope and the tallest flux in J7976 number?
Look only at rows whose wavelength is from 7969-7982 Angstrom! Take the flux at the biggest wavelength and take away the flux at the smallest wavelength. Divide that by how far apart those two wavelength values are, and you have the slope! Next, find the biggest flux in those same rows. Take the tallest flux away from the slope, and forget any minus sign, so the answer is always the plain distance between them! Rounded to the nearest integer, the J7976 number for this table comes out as 116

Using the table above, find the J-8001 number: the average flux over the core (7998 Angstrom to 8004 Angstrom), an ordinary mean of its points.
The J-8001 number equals 103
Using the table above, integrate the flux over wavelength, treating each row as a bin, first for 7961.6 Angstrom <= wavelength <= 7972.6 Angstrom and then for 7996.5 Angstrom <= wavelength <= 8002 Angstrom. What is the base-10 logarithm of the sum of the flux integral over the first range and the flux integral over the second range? 3.26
